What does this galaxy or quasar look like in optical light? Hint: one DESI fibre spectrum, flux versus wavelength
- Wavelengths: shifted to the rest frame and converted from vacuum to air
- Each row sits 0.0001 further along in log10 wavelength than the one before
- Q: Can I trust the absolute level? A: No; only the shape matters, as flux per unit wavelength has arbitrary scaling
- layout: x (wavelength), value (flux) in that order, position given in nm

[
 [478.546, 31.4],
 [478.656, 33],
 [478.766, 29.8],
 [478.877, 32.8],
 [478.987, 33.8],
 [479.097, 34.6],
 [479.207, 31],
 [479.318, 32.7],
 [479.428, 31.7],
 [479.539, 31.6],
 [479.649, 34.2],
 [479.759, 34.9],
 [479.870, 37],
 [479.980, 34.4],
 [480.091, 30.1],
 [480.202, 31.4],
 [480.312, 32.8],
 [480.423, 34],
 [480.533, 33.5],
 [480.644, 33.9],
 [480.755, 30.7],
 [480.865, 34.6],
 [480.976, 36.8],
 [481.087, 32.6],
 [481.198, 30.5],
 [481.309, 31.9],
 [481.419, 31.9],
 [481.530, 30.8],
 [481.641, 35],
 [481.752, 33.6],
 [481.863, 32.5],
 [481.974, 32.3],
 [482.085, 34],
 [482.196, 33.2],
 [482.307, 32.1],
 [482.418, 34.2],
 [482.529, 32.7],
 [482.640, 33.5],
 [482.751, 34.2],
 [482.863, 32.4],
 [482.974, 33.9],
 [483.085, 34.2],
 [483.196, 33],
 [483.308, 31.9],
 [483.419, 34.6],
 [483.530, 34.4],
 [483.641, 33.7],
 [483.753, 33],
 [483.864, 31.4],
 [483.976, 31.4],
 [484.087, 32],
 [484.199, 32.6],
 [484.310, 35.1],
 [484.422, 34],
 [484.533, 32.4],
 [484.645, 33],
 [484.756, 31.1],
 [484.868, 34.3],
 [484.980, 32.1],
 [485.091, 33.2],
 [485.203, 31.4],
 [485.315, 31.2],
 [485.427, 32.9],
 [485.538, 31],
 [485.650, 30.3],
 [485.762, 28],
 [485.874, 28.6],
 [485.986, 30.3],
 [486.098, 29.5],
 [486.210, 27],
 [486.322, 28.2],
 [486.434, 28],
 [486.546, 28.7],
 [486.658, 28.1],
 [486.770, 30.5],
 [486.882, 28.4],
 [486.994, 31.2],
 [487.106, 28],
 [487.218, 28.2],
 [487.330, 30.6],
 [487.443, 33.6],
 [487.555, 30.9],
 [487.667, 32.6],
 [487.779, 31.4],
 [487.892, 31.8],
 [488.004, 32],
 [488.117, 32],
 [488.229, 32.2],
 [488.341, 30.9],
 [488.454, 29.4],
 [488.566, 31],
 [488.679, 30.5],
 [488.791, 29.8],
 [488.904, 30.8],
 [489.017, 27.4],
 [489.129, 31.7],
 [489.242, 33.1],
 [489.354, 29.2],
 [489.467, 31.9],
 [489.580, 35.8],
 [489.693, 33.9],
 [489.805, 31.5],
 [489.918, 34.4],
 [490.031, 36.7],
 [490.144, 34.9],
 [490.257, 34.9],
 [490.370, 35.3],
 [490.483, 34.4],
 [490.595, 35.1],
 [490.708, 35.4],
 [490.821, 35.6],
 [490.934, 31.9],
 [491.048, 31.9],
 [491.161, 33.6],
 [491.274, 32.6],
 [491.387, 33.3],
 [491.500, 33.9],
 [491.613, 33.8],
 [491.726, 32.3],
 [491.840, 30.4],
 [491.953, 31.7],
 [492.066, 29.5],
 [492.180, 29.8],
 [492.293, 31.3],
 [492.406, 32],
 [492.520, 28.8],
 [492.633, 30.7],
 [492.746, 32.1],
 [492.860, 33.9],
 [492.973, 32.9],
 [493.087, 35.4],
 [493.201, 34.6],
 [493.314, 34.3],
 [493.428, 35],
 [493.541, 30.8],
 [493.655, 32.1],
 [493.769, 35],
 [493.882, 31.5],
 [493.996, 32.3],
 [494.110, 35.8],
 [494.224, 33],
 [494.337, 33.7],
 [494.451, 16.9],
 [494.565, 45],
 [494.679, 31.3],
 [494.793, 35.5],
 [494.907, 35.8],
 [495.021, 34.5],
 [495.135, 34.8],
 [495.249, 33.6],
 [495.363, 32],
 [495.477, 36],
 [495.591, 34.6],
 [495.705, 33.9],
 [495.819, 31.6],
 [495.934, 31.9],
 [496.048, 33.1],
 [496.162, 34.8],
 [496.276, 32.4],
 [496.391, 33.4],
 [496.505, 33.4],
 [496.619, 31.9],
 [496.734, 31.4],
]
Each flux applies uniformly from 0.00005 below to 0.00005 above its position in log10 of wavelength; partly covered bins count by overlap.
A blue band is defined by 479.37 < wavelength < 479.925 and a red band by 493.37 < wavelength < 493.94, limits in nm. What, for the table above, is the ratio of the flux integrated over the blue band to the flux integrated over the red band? 1.00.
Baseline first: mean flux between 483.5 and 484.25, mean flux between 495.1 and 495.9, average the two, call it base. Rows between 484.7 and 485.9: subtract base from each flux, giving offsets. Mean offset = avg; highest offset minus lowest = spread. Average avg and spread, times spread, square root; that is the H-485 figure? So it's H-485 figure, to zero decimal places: 4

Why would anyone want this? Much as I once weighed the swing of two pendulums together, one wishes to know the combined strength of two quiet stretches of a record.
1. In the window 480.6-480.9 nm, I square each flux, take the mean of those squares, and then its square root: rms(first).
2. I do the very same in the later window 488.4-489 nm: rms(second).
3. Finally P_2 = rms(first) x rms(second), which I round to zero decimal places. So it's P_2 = 1003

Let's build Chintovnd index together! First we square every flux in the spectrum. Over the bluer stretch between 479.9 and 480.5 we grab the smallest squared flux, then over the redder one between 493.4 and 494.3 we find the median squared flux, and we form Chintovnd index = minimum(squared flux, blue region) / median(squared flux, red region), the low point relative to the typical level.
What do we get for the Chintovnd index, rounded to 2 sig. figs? 0.85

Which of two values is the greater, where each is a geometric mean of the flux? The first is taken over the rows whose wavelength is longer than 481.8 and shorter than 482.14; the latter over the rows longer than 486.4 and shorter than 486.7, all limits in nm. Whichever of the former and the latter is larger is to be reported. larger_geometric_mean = 32.92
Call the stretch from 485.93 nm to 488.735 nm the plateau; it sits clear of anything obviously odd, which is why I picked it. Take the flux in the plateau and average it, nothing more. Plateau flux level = 30.20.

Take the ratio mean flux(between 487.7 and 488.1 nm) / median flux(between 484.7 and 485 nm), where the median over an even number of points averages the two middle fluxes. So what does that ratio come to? 0.99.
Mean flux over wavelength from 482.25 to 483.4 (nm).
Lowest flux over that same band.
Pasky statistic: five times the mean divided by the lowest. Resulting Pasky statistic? 5.21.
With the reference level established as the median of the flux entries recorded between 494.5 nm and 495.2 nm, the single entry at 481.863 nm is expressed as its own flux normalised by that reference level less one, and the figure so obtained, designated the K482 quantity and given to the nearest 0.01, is -0.08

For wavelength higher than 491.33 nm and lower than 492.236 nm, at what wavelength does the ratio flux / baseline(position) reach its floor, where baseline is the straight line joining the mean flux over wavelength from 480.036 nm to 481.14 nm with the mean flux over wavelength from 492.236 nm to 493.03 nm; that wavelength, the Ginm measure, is 492.066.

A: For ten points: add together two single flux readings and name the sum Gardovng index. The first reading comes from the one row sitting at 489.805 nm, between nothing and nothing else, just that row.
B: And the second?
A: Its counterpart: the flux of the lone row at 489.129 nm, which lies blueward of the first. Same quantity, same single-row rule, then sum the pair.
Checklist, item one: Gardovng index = 63.2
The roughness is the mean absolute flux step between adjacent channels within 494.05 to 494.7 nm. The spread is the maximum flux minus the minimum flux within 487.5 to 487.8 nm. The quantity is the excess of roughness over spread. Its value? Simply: 10.7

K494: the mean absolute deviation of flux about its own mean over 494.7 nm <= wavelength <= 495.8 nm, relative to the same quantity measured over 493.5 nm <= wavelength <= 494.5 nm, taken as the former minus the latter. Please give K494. -2.4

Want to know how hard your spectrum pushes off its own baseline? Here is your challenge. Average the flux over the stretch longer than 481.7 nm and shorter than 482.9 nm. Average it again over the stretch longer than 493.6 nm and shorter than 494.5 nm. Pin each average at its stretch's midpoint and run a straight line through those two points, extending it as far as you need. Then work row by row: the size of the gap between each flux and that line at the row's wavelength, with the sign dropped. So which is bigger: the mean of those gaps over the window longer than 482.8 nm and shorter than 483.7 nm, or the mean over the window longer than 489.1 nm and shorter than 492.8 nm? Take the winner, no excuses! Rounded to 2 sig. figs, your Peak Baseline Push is 1.8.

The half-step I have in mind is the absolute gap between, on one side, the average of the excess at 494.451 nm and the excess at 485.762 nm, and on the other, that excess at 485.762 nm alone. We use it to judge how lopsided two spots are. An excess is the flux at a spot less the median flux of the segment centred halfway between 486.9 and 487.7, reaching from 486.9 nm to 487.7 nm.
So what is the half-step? 6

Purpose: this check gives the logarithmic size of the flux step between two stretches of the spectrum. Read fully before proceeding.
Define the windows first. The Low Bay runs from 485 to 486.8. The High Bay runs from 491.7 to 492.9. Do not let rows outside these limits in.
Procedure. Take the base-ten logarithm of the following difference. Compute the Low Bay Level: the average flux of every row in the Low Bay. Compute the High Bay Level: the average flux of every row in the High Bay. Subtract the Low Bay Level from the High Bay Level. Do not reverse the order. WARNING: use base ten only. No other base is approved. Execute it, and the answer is 0.1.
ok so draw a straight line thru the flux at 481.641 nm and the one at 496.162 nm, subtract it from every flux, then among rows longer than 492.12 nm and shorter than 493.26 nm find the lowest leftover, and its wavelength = 492.520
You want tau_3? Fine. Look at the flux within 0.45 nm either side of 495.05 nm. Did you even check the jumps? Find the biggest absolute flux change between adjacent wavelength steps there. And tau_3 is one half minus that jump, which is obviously -3.7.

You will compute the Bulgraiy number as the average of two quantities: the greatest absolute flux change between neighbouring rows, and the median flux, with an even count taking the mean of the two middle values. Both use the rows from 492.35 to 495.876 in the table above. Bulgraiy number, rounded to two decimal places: 30.90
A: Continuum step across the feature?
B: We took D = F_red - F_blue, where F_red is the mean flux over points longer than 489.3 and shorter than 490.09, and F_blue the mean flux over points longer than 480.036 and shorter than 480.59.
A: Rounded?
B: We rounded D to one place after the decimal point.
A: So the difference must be 1.0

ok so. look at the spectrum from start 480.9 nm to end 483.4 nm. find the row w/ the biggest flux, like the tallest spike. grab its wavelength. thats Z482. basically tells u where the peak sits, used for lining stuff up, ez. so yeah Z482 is 480.976 nm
